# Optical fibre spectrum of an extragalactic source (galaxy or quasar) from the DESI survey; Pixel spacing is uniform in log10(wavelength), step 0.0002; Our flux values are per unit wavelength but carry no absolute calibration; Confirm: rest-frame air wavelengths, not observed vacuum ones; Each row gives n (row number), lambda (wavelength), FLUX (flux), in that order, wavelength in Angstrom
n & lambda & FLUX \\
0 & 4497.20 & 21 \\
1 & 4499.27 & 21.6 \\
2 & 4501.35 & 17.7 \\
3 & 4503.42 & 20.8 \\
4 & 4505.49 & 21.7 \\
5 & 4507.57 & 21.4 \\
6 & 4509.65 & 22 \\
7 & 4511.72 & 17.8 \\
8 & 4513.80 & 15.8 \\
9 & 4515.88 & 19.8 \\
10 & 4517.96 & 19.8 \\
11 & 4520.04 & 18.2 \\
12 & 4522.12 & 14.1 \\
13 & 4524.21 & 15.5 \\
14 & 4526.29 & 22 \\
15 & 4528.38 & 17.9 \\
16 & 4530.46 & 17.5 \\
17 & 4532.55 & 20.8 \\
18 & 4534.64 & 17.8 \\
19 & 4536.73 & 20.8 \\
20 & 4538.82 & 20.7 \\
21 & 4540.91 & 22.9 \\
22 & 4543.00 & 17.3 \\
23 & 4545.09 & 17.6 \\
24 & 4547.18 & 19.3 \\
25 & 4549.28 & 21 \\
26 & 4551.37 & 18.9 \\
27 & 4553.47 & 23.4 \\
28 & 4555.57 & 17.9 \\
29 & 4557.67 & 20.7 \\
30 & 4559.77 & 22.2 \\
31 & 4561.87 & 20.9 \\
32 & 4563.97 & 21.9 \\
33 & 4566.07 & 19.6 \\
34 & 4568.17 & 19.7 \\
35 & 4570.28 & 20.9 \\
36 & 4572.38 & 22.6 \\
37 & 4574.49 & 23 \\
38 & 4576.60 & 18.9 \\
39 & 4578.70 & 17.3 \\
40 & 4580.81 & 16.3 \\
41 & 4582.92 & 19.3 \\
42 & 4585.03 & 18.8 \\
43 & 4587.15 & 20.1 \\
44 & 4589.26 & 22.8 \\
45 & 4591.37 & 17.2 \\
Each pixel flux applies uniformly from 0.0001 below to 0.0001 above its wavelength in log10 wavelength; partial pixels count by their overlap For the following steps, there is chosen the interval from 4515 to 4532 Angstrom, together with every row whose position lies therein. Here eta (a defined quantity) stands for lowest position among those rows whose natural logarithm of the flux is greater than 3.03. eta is 4526.29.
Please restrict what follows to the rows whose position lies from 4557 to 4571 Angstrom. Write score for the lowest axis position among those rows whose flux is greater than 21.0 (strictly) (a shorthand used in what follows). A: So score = 4559.77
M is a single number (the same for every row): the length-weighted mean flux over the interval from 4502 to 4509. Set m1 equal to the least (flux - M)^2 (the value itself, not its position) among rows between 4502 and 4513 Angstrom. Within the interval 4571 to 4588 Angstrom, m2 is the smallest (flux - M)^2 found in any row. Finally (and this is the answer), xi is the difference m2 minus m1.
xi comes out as 1.0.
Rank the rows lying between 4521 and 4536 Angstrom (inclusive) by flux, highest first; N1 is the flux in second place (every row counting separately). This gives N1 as 20.8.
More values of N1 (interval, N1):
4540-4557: 22.9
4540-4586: 23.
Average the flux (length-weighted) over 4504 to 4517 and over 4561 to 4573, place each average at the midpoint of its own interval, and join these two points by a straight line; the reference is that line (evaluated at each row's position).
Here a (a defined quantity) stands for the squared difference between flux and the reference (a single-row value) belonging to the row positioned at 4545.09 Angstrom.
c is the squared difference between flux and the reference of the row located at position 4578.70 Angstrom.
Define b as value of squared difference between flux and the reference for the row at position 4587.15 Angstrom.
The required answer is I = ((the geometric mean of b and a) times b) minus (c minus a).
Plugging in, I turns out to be -2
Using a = 8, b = 1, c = 15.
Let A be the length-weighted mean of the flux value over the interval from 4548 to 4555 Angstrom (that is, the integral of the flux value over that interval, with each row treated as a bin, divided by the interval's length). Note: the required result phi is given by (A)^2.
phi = 433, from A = 20.8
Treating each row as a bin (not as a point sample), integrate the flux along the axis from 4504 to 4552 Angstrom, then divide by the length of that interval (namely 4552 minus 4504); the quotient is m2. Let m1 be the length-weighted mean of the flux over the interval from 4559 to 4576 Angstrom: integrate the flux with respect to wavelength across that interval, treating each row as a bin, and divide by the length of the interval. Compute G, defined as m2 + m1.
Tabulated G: 40.4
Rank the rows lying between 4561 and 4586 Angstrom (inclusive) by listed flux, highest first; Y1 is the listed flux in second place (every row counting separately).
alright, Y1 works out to 22.6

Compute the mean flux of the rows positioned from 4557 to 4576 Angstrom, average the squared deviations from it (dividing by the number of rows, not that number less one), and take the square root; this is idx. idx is 1.1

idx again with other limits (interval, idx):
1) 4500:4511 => 1.6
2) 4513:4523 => 2.3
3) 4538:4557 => 2.1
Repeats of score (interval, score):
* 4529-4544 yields 4540.91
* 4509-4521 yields 4509.65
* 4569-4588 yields 4572.38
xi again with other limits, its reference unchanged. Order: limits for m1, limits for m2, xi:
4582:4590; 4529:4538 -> -1.0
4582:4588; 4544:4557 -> -1.1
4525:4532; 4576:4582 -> 4.3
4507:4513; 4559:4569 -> 0.0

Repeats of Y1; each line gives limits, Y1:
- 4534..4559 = 22.9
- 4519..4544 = 22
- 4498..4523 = 21.7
